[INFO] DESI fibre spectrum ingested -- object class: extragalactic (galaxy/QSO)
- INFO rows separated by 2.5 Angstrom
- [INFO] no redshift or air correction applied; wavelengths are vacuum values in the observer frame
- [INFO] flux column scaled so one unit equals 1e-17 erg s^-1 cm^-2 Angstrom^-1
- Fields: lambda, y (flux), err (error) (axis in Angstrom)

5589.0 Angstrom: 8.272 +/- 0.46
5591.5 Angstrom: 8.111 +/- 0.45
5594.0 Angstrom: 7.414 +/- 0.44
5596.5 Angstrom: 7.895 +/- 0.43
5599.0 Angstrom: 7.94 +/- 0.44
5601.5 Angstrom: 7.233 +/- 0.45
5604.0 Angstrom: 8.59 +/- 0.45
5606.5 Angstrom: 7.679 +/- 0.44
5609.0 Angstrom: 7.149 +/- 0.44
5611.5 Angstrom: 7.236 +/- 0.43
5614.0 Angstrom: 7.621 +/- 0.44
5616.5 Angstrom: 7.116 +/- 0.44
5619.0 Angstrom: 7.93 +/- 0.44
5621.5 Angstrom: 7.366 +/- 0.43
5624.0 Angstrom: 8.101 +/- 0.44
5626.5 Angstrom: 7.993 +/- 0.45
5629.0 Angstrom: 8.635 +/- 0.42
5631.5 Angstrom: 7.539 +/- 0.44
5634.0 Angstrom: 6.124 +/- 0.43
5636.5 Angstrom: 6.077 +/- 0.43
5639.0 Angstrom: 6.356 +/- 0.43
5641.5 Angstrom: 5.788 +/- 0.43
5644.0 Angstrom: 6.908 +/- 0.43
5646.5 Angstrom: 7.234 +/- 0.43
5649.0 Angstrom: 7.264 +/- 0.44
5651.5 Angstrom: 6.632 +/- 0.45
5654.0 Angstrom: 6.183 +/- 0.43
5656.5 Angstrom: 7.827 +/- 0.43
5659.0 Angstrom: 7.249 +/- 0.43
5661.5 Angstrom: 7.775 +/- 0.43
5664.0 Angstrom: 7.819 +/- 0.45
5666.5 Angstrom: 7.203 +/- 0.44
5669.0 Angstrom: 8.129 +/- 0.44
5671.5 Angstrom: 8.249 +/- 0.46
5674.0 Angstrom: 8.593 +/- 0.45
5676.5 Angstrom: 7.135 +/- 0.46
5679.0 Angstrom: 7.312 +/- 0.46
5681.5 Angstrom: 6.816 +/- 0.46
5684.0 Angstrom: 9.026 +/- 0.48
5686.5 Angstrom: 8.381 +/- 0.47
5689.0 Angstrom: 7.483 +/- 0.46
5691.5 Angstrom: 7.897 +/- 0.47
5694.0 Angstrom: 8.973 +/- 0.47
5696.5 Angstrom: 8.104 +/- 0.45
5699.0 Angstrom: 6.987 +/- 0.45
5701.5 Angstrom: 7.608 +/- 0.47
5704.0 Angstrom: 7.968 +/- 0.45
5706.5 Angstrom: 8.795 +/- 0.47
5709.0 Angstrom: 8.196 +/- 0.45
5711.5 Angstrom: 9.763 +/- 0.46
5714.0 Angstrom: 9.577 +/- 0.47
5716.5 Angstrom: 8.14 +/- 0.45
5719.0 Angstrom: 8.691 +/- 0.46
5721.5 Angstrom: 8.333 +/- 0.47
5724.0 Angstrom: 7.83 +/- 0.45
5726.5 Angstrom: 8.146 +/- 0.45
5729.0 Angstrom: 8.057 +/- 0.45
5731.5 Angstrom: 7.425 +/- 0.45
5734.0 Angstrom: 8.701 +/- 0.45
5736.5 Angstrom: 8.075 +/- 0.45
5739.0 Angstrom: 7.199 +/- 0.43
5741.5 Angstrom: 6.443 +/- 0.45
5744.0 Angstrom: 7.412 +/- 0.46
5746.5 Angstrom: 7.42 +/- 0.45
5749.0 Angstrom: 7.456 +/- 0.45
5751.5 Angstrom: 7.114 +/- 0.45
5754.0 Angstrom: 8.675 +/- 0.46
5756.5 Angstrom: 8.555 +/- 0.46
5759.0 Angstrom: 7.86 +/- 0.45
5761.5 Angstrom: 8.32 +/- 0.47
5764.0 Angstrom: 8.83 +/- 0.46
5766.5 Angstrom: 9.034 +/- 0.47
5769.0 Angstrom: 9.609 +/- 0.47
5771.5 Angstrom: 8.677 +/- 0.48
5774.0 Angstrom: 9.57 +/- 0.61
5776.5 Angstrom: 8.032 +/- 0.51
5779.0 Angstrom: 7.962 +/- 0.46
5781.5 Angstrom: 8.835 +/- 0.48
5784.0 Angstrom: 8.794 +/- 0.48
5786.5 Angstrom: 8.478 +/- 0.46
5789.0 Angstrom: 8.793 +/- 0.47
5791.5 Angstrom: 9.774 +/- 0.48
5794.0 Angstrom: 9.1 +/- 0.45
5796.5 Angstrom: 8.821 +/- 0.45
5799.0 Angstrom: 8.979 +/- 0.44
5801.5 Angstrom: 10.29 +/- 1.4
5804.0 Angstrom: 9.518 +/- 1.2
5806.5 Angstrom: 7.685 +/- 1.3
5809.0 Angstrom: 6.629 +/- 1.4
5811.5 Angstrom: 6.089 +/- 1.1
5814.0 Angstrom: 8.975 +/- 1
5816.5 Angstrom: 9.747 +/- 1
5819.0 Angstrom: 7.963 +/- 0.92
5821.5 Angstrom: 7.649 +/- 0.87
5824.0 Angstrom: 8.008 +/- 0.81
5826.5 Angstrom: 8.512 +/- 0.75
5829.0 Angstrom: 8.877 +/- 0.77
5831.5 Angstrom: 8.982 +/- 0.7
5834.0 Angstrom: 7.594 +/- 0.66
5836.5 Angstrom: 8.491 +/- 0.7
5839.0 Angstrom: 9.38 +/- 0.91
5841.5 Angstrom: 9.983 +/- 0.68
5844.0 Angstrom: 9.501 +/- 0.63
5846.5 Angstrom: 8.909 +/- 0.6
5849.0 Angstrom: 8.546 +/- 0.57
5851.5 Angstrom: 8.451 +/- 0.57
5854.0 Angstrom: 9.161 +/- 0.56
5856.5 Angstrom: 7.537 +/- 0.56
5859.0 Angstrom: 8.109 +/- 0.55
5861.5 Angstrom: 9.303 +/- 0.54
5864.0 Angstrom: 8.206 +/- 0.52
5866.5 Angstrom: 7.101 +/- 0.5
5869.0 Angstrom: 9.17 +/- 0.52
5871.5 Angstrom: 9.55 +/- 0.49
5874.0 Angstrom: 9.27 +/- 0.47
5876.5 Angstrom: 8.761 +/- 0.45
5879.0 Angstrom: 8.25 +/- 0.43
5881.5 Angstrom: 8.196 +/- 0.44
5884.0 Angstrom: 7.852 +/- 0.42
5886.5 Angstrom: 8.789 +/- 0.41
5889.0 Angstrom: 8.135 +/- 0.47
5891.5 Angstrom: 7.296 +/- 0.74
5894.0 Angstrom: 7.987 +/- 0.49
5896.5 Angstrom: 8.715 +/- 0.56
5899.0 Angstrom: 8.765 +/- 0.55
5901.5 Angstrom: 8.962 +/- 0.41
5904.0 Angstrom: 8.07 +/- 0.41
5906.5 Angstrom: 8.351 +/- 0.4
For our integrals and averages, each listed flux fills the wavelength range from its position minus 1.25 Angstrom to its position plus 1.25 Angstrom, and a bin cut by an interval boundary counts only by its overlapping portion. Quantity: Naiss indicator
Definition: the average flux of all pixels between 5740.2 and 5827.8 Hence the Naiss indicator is 8.4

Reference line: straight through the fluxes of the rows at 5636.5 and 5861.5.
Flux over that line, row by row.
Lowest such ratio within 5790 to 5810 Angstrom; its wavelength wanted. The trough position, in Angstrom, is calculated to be 5809.0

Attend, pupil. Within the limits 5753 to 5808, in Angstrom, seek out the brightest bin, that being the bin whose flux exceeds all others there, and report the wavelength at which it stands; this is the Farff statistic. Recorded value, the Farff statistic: 5801.5 Angstrom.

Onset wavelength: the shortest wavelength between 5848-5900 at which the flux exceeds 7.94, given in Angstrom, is 5849.0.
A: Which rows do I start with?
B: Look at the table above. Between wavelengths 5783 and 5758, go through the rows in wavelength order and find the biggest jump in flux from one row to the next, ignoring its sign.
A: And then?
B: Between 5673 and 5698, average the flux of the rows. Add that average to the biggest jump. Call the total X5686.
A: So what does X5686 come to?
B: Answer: 9.5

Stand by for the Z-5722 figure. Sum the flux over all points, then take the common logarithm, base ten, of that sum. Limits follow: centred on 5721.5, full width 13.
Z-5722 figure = 1.61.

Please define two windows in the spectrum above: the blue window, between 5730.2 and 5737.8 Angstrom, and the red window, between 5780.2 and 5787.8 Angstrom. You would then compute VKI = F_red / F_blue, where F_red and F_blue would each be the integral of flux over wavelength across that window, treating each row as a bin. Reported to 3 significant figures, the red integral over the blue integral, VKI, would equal 1.08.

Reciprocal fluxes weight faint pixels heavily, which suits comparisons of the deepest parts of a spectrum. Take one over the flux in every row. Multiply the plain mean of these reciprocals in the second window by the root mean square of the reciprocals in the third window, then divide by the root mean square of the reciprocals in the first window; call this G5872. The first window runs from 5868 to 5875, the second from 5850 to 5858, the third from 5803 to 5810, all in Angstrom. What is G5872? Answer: 0.146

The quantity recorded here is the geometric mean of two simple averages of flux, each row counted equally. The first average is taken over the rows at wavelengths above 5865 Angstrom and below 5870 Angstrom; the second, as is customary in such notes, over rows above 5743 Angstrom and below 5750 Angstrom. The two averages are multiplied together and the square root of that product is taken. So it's 7.8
